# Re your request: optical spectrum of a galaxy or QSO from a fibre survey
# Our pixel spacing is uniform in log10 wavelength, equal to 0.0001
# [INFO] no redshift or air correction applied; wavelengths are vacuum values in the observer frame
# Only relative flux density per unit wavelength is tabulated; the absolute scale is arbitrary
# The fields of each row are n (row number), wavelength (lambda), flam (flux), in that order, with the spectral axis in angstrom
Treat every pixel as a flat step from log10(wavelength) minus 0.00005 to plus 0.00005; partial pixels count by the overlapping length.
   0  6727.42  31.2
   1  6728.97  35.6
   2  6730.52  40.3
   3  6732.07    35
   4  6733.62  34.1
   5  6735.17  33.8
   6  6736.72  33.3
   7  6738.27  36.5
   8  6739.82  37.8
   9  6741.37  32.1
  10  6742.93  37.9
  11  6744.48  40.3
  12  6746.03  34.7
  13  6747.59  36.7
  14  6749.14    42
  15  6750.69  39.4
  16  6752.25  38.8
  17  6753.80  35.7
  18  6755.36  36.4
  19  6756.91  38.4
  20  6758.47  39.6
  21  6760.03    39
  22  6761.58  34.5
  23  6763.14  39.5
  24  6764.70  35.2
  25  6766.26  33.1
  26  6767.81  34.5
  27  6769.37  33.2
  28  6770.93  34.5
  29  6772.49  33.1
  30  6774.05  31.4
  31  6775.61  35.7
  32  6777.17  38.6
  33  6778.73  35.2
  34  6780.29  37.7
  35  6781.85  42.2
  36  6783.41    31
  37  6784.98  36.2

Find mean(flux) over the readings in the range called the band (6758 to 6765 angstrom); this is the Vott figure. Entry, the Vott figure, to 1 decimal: 37.6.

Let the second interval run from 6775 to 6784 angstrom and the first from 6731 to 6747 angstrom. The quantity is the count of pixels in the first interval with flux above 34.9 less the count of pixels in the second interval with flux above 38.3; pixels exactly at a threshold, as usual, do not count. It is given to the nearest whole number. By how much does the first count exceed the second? 3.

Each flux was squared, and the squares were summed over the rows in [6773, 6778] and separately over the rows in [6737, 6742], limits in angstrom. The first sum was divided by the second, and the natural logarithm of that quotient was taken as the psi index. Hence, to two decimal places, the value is -0.01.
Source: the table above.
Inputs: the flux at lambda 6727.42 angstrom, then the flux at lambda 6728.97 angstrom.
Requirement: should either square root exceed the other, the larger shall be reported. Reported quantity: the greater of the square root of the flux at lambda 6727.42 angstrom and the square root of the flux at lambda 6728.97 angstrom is 5.97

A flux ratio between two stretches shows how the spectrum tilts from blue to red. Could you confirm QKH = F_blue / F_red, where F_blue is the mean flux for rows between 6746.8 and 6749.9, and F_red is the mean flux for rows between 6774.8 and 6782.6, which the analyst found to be 1.04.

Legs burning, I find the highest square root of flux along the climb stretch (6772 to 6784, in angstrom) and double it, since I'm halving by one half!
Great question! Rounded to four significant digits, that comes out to 12.99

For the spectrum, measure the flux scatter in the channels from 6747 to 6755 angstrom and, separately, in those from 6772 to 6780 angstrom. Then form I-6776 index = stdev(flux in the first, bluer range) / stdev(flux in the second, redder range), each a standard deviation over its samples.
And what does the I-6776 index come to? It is 0.90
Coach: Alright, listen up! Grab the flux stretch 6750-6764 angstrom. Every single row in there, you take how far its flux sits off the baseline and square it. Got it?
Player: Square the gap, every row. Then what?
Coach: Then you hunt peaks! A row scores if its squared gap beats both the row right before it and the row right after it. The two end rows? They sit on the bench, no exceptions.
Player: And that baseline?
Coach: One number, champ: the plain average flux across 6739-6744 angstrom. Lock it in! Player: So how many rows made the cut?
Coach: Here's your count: 1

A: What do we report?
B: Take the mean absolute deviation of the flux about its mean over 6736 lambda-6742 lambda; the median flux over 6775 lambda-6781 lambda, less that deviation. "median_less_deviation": 34.5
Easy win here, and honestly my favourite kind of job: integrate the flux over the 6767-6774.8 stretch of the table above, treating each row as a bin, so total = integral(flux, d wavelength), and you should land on 260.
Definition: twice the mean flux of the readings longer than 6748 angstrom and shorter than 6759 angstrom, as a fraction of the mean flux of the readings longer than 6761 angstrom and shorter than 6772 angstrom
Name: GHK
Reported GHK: 2.21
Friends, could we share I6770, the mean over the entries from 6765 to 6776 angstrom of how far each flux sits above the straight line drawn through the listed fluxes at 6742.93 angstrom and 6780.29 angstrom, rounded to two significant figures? -4.1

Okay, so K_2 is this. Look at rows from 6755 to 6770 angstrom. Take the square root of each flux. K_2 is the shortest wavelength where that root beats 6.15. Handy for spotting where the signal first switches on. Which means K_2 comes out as 6756.91 angstrom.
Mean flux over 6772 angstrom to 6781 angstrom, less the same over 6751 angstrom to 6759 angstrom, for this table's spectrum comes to -2.5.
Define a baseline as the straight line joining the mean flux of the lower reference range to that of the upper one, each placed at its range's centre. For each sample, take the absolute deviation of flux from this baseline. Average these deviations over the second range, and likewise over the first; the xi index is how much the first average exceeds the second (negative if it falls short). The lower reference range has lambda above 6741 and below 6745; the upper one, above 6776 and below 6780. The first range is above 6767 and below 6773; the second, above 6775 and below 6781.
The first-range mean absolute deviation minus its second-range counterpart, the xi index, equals 1.7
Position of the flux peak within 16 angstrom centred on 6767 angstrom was 6763.14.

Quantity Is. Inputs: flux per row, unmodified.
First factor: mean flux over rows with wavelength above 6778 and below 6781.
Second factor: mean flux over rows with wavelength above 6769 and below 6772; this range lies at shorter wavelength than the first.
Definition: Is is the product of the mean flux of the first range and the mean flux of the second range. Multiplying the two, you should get 1234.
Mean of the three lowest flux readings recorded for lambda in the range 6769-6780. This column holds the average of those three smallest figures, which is 32.6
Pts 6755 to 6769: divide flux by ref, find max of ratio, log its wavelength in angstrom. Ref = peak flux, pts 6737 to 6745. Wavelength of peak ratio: 6758.47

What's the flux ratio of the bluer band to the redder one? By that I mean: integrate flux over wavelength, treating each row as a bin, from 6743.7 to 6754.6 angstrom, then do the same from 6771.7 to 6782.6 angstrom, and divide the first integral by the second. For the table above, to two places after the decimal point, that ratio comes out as 1.05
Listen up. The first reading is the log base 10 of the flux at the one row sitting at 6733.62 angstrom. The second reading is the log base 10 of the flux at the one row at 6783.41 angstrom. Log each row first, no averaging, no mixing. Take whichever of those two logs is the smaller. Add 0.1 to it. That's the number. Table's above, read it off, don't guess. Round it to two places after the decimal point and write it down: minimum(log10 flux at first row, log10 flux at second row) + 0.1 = 1.59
